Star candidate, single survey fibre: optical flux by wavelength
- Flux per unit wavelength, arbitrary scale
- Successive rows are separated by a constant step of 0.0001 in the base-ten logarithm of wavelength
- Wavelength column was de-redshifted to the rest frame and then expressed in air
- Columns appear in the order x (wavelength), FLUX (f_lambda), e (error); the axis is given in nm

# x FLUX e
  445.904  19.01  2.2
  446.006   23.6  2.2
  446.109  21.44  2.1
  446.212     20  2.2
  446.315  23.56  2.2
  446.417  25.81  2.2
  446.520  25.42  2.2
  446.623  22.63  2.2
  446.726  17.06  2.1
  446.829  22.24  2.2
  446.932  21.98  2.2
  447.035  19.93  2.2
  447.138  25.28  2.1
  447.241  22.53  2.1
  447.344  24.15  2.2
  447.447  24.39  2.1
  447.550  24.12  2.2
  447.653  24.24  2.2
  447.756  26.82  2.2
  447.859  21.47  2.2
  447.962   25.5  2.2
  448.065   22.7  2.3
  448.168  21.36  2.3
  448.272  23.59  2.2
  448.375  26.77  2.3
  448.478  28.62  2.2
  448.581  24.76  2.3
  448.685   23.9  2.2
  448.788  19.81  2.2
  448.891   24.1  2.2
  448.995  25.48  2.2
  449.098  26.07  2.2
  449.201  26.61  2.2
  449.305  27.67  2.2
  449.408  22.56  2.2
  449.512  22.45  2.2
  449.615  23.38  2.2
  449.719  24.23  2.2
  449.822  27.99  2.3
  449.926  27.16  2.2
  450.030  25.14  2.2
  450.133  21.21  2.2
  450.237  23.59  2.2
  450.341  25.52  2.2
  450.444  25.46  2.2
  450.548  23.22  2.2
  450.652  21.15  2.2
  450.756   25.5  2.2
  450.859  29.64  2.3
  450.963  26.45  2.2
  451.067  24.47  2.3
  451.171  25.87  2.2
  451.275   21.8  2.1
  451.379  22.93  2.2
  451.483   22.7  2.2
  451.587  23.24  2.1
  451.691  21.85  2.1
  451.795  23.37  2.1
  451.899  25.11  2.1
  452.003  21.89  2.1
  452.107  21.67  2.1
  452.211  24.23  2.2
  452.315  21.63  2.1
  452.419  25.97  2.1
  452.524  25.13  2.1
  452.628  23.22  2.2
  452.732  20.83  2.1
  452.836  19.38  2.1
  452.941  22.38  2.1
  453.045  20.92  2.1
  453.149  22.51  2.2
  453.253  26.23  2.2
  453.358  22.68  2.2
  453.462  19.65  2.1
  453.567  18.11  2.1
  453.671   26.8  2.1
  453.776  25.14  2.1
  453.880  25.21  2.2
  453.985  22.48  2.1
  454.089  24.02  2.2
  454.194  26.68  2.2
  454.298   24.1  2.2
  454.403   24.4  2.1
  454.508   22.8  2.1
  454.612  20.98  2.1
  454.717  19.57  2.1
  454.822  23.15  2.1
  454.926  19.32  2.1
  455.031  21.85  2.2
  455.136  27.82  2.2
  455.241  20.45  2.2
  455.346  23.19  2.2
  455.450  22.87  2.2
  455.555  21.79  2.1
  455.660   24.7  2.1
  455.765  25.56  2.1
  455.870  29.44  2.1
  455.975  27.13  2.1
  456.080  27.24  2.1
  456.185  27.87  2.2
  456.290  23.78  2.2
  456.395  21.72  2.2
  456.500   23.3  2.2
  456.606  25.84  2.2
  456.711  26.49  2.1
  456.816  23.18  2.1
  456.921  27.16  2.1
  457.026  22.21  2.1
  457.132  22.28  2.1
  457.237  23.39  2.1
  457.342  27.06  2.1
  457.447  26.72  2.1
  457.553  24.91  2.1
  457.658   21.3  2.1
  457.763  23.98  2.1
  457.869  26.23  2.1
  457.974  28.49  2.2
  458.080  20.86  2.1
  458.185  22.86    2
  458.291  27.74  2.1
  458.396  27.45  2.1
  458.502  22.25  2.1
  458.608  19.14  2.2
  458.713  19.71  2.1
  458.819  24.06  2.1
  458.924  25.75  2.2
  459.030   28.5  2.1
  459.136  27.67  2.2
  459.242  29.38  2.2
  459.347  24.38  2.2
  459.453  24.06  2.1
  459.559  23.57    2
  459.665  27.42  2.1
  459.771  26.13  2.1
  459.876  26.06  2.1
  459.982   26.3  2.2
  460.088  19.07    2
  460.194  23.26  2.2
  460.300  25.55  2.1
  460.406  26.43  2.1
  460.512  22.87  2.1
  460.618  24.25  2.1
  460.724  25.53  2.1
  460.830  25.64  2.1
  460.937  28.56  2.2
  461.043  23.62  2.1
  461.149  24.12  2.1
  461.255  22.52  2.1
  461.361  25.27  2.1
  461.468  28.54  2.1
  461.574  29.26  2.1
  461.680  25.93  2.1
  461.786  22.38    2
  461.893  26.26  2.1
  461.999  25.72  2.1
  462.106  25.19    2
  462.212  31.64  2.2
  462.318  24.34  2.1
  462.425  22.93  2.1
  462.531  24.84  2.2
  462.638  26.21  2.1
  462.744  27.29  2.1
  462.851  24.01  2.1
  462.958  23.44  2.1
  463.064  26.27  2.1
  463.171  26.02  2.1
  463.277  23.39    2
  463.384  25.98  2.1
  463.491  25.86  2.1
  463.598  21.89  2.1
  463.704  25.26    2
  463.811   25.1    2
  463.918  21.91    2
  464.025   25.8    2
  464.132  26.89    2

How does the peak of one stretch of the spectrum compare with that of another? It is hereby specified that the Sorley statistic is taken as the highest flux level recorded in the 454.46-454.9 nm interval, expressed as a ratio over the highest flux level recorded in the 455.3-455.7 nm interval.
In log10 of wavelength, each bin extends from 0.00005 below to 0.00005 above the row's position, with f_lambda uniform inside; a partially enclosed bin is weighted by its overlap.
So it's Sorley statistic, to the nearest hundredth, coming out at 0.94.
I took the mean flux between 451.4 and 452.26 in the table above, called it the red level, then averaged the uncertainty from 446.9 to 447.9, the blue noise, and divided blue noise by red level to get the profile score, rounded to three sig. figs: 0.0943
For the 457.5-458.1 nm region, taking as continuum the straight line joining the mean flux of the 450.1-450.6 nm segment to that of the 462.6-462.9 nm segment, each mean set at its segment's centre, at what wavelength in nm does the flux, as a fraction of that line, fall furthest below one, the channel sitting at 458.080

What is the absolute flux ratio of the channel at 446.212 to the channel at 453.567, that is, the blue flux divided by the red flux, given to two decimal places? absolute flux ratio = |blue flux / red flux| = 1.10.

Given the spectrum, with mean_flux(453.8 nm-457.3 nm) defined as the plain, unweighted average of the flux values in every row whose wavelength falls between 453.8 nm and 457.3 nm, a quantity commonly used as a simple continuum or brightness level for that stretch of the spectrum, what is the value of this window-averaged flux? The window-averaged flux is 24.0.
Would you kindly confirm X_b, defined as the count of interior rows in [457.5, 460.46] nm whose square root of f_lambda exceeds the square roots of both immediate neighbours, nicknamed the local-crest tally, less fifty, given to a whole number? -44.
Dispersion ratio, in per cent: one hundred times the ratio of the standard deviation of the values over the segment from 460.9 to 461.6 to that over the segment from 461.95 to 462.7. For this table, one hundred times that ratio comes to 99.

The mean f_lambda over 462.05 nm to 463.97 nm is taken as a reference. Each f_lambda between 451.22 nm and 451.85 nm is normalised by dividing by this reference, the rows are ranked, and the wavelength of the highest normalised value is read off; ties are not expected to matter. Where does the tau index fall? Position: 451.795 nm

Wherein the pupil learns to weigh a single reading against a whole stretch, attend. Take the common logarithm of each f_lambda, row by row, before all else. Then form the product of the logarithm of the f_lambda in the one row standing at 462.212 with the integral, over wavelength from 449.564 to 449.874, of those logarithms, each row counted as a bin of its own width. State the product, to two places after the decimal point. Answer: 0.65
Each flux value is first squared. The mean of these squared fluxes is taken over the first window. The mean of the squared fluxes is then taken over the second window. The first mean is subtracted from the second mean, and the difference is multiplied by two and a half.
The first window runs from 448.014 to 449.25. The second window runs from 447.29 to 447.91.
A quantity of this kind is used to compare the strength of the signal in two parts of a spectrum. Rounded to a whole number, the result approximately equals -42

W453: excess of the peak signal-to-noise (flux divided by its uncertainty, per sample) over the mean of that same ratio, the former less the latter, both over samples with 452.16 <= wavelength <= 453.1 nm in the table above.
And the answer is 1.7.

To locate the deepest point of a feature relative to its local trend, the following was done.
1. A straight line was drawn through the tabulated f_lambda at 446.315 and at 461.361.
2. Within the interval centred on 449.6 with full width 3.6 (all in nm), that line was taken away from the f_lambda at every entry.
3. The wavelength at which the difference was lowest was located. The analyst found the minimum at 448.788 nm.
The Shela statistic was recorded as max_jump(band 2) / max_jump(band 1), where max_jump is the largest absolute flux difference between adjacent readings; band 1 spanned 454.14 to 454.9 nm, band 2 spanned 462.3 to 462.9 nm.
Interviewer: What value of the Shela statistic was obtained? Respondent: 0.92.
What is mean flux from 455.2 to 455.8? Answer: 23.1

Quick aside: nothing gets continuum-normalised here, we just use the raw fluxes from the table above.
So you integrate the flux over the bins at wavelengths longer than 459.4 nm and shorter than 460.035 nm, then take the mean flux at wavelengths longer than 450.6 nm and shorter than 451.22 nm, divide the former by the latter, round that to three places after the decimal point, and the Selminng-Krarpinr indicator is 0.637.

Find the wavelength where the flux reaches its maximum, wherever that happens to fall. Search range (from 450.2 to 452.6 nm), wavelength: 450.859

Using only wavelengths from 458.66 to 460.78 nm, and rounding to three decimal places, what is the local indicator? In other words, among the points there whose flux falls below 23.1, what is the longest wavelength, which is 460.512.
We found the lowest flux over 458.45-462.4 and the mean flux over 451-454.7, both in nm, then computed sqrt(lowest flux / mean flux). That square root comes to 0.908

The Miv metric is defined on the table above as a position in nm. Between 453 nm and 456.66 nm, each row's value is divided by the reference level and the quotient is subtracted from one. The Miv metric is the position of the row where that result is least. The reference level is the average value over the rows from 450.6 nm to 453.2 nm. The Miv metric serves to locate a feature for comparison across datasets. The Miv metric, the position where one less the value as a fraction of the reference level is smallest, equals 455.870 nm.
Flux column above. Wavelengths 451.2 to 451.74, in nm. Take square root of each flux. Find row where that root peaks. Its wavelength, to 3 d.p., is 451.587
